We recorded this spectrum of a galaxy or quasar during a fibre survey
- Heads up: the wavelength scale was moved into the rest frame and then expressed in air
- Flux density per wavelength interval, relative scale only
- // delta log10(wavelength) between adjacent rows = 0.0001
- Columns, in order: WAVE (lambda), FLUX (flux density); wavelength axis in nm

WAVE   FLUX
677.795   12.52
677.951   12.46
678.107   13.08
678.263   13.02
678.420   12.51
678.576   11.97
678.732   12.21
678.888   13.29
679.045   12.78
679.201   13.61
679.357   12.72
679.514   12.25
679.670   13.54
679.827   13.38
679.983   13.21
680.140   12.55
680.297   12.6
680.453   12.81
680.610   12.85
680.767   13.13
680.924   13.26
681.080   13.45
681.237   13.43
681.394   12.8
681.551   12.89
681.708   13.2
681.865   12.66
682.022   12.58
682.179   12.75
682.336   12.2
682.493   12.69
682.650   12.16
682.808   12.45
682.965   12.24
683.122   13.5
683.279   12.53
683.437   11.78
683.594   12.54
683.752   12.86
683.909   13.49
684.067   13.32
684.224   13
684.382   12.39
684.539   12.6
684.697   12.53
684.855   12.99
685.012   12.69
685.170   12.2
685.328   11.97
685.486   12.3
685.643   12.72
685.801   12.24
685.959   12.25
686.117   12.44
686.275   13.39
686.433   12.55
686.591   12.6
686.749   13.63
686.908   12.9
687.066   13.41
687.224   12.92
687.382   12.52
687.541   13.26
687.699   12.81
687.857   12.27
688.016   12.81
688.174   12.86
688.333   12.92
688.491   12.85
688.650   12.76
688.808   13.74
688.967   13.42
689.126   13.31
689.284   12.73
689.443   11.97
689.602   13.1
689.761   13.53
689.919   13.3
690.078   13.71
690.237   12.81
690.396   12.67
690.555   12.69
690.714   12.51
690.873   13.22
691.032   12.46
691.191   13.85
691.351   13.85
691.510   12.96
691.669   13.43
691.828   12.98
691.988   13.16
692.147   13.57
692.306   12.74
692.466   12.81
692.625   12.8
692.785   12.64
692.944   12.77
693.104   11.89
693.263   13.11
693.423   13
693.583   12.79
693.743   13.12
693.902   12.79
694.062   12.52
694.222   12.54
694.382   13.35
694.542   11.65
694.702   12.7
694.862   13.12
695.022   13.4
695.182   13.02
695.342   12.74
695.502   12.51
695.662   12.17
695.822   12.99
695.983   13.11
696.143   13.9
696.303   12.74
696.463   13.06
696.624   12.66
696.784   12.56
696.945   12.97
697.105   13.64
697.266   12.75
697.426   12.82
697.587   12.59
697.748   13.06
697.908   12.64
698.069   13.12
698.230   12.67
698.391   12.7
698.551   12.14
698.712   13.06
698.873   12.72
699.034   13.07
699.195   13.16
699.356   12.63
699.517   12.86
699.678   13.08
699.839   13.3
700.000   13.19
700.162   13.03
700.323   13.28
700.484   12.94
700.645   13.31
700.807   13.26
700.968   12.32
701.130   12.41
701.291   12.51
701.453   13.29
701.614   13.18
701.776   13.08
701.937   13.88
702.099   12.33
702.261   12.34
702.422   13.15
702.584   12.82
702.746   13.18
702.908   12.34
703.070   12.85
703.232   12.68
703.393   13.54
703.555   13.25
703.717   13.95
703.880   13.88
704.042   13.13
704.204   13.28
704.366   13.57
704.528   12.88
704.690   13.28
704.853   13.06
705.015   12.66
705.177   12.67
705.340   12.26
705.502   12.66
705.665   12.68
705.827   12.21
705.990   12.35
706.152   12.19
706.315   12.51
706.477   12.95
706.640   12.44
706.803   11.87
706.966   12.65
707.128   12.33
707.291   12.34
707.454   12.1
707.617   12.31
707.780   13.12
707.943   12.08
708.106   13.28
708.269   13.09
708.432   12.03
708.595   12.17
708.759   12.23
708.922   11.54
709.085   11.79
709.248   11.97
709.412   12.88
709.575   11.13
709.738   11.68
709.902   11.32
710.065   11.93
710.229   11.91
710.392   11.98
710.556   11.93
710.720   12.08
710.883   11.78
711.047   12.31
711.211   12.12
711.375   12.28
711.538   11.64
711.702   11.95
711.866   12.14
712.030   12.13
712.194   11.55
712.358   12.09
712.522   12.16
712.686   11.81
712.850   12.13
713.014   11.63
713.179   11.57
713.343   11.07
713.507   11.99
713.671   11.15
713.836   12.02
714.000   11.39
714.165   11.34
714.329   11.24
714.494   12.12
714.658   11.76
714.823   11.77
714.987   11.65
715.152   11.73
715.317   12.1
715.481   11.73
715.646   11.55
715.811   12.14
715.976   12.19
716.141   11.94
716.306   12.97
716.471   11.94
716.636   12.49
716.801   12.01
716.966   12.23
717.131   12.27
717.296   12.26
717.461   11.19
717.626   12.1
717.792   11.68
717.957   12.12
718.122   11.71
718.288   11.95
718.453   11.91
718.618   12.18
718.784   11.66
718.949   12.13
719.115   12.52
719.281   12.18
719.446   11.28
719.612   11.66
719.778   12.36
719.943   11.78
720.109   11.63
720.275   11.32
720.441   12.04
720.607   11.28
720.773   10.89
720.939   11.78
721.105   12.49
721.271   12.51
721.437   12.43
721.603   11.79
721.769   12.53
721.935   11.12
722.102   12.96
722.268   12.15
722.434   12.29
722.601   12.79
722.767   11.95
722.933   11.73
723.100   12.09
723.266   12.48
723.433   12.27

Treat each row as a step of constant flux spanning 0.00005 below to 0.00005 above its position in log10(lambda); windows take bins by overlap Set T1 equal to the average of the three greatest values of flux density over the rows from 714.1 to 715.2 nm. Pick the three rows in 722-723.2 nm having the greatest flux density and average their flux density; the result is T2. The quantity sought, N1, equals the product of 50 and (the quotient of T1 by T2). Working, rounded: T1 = 11.9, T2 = 12.7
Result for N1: 46.9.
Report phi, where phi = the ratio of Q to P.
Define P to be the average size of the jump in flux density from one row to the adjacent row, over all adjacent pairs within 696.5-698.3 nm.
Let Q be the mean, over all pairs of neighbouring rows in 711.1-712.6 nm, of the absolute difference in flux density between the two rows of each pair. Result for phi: 0.75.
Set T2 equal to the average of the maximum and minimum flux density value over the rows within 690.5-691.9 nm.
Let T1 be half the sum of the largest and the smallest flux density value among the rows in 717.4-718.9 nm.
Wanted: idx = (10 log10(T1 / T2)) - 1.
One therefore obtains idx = -1.5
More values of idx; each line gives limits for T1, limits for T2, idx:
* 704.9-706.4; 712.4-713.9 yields -0.7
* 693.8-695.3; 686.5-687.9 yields -1.1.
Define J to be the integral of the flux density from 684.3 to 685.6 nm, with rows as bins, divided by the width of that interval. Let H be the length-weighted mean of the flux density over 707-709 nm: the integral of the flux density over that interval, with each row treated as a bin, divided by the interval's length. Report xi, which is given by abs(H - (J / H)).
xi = 11.4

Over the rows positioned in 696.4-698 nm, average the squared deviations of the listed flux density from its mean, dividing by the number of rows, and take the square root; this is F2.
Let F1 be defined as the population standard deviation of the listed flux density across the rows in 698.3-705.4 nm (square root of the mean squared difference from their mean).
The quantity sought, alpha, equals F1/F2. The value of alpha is 1.40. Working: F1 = 0.43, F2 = 0.310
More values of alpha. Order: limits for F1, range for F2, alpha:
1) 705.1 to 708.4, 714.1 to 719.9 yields 0.97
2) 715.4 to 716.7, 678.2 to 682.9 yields 0.95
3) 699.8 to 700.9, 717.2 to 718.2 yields 0.37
